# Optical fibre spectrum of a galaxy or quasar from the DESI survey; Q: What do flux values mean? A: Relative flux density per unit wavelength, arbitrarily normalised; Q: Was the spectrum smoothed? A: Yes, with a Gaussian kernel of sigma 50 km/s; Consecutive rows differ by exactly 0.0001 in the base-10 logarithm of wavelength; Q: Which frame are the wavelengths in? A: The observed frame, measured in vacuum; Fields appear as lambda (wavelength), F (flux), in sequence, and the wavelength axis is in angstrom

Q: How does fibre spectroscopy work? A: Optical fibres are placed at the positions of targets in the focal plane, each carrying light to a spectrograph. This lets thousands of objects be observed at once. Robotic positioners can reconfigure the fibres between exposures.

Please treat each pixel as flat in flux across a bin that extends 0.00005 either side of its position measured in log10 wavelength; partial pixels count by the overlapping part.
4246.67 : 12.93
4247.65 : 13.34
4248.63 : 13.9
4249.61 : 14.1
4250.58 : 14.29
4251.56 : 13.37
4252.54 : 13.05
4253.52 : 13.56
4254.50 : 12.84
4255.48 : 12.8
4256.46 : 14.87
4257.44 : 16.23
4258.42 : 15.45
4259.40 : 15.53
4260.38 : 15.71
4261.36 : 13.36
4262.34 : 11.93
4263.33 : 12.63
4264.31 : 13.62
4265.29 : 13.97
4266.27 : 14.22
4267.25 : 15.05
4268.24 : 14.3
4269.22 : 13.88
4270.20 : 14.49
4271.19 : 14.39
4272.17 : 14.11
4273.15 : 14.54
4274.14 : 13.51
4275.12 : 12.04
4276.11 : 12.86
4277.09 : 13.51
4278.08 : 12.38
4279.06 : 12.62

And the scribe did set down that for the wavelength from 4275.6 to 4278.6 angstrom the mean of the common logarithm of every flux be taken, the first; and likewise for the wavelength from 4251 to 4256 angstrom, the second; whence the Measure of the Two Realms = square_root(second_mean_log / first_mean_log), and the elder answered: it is 1.00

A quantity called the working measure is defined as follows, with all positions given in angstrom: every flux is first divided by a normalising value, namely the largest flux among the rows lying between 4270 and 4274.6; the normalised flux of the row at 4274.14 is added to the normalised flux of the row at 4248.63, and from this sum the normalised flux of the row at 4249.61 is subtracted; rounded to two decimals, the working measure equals 0.92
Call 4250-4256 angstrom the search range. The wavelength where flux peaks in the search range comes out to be 4250.58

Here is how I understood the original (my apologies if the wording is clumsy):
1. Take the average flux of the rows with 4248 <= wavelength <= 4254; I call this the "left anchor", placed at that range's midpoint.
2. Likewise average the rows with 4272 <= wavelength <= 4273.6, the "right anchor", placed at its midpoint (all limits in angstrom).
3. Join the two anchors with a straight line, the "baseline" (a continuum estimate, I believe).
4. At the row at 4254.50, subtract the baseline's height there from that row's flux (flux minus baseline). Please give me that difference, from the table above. -1.0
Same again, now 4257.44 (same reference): 2.3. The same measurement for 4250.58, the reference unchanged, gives 0.6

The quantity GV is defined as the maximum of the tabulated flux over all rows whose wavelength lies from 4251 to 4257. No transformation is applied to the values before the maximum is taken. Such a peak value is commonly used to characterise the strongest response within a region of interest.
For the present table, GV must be 14.87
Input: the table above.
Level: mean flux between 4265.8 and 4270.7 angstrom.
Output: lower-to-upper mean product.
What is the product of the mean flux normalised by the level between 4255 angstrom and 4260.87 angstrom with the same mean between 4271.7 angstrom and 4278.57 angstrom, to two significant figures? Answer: 0.97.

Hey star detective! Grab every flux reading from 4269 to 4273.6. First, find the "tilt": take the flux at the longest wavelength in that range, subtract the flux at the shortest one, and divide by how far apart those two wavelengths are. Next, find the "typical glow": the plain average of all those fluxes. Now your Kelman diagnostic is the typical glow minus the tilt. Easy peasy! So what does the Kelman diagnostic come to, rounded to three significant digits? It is 14.1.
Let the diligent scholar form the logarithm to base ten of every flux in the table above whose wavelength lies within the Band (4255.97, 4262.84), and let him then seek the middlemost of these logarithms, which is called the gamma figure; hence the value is 1.19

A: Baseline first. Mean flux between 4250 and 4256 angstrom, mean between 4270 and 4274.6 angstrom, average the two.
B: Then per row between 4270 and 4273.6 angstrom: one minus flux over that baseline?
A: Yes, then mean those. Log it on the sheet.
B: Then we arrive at -0.04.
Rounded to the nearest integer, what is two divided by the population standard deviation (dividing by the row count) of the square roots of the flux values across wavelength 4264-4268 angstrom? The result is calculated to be 29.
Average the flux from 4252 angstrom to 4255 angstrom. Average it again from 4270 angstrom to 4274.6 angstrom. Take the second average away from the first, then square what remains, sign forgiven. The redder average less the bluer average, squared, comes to 1.1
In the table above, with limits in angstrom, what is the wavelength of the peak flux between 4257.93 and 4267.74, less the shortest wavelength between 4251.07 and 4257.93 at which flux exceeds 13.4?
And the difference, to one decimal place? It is 6.9 angstrom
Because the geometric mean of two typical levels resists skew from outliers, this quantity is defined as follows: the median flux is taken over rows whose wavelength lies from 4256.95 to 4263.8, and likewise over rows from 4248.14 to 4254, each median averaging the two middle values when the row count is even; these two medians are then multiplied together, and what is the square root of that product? 14.6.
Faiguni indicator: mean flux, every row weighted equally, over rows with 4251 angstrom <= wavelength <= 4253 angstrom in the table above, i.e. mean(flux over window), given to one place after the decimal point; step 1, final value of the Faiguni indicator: 13.2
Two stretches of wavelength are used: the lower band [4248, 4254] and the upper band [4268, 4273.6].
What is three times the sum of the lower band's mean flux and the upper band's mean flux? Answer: 84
